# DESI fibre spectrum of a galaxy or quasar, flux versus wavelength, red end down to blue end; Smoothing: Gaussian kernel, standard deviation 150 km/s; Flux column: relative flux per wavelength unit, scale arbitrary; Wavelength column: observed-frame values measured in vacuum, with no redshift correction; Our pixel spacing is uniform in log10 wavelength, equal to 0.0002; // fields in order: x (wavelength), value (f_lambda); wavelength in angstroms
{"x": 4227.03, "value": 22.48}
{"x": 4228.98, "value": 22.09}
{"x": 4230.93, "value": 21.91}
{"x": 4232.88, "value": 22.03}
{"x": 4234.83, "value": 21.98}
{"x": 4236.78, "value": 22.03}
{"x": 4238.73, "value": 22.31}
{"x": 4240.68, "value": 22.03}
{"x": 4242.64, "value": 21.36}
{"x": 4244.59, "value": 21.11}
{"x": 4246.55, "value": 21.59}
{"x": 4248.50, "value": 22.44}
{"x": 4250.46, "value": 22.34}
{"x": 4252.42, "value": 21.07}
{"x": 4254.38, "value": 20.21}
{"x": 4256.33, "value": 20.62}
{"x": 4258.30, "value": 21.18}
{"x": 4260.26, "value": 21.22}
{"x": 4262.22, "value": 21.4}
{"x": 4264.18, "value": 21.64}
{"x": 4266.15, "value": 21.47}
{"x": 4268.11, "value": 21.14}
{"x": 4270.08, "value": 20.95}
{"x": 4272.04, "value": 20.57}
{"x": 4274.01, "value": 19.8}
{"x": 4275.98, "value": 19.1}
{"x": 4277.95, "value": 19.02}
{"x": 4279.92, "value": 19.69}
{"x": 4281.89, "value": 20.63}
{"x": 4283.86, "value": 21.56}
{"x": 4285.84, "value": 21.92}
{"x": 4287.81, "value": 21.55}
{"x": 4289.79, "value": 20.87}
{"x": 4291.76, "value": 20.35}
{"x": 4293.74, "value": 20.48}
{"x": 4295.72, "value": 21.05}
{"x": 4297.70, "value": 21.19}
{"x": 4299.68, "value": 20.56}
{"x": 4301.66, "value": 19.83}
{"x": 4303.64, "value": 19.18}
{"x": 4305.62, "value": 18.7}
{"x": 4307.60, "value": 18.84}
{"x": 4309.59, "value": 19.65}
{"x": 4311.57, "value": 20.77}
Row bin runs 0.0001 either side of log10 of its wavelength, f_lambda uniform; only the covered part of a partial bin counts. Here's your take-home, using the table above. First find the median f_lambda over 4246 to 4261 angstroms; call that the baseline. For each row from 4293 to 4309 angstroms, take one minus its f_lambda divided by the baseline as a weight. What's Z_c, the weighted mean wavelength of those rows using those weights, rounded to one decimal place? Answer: 4303.7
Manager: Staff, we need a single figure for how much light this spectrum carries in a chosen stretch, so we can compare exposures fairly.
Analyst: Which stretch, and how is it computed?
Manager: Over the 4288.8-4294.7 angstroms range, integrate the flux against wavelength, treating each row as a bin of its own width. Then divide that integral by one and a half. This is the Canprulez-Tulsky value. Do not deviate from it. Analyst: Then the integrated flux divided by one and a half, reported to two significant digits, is 81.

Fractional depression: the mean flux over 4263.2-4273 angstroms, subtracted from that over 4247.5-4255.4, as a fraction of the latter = 0.017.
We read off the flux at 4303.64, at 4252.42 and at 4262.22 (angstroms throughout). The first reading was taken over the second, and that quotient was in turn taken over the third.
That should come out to 0.043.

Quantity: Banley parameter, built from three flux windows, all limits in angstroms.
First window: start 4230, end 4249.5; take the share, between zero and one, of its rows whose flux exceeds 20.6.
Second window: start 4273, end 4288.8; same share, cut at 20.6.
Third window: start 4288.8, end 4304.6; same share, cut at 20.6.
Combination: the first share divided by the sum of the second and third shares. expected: 1.1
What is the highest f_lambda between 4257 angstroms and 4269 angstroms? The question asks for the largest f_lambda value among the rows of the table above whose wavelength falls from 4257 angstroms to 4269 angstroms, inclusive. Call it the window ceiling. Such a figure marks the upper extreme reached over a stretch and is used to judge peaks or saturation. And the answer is 21.64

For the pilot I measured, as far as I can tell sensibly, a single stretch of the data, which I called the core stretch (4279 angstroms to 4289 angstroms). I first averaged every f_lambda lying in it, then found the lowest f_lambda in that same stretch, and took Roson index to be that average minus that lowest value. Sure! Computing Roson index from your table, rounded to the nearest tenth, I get 1.4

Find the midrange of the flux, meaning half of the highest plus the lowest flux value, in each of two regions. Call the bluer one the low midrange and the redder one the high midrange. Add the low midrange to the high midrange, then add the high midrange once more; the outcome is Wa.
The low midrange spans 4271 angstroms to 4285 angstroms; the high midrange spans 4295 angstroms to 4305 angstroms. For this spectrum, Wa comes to 60.7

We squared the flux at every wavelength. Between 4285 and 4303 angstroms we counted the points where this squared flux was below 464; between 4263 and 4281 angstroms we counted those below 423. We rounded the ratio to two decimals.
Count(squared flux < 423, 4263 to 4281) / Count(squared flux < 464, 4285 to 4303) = 0.57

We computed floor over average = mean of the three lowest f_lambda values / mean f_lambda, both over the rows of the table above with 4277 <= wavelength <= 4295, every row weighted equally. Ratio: 0.952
